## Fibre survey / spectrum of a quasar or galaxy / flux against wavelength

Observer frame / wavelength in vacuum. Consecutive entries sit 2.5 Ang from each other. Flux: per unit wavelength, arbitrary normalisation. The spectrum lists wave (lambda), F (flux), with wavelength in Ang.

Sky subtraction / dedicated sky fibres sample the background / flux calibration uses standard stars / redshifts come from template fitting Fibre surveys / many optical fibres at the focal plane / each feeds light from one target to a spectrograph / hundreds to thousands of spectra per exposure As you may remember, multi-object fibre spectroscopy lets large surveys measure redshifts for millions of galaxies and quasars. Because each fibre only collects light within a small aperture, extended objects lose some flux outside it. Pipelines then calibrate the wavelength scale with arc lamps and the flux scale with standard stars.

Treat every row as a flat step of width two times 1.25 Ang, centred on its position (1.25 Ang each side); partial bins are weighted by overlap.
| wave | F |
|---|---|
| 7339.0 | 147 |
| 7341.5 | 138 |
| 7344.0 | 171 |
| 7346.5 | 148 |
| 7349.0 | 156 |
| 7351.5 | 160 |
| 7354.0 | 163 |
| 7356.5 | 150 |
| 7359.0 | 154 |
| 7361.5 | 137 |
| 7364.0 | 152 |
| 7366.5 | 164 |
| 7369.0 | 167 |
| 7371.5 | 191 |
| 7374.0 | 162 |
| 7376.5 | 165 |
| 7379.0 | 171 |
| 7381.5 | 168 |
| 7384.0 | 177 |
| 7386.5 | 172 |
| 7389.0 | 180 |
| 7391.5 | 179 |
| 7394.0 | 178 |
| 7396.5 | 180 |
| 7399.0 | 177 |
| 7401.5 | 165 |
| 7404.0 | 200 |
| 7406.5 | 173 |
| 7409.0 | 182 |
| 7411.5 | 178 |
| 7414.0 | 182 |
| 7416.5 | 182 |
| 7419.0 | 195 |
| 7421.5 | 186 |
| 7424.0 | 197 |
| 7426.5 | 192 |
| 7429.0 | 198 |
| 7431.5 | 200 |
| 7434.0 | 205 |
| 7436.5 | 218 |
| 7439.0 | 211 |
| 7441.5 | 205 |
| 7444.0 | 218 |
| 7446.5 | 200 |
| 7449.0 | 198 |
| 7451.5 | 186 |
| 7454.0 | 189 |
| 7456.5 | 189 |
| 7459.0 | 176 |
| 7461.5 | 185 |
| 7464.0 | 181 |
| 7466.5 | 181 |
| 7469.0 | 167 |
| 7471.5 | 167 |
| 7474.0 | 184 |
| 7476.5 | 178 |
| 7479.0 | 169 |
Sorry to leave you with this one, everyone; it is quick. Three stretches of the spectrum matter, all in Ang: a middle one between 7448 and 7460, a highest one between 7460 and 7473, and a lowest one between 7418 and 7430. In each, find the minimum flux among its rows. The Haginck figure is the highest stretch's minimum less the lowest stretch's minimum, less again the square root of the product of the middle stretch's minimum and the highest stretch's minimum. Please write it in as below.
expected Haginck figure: -190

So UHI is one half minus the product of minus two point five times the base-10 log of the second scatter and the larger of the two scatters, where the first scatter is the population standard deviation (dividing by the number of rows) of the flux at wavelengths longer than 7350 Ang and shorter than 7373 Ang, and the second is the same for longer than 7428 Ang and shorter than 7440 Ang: 31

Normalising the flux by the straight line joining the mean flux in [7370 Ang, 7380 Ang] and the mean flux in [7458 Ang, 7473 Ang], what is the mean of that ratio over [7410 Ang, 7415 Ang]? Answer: 1.04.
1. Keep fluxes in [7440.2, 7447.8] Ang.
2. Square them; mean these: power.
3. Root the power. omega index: 208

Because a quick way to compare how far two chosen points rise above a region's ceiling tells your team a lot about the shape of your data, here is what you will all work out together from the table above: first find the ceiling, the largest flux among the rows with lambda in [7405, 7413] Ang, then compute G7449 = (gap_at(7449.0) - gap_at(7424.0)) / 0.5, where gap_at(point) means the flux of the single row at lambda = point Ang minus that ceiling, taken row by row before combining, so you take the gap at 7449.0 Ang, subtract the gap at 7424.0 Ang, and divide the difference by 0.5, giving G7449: 2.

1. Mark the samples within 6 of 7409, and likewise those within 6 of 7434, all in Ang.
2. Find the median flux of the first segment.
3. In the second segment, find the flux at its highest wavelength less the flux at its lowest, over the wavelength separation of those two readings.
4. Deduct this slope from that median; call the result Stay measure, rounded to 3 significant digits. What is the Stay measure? 181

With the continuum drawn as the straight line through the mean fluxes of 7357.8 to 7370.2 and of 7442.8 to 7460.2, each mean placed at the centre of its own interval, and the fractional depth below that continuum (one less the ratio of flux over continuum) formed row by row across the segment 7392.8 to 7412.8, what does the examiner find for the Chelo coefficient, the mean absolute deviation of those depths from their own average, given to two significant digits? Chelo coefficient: 0.039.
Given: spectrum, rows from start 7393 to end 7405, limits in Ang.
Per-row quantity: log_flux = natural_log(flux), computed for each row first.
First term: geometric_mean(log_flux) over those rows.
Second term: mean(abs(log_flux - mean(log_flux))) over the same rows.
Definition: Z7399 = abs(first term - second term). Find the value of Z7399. 5.15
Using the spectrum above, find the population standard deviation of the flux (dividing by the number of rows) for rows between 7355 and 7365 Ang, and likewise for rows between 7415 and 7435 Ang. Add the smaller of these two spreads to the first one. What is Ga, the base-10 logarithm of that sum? 1.12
